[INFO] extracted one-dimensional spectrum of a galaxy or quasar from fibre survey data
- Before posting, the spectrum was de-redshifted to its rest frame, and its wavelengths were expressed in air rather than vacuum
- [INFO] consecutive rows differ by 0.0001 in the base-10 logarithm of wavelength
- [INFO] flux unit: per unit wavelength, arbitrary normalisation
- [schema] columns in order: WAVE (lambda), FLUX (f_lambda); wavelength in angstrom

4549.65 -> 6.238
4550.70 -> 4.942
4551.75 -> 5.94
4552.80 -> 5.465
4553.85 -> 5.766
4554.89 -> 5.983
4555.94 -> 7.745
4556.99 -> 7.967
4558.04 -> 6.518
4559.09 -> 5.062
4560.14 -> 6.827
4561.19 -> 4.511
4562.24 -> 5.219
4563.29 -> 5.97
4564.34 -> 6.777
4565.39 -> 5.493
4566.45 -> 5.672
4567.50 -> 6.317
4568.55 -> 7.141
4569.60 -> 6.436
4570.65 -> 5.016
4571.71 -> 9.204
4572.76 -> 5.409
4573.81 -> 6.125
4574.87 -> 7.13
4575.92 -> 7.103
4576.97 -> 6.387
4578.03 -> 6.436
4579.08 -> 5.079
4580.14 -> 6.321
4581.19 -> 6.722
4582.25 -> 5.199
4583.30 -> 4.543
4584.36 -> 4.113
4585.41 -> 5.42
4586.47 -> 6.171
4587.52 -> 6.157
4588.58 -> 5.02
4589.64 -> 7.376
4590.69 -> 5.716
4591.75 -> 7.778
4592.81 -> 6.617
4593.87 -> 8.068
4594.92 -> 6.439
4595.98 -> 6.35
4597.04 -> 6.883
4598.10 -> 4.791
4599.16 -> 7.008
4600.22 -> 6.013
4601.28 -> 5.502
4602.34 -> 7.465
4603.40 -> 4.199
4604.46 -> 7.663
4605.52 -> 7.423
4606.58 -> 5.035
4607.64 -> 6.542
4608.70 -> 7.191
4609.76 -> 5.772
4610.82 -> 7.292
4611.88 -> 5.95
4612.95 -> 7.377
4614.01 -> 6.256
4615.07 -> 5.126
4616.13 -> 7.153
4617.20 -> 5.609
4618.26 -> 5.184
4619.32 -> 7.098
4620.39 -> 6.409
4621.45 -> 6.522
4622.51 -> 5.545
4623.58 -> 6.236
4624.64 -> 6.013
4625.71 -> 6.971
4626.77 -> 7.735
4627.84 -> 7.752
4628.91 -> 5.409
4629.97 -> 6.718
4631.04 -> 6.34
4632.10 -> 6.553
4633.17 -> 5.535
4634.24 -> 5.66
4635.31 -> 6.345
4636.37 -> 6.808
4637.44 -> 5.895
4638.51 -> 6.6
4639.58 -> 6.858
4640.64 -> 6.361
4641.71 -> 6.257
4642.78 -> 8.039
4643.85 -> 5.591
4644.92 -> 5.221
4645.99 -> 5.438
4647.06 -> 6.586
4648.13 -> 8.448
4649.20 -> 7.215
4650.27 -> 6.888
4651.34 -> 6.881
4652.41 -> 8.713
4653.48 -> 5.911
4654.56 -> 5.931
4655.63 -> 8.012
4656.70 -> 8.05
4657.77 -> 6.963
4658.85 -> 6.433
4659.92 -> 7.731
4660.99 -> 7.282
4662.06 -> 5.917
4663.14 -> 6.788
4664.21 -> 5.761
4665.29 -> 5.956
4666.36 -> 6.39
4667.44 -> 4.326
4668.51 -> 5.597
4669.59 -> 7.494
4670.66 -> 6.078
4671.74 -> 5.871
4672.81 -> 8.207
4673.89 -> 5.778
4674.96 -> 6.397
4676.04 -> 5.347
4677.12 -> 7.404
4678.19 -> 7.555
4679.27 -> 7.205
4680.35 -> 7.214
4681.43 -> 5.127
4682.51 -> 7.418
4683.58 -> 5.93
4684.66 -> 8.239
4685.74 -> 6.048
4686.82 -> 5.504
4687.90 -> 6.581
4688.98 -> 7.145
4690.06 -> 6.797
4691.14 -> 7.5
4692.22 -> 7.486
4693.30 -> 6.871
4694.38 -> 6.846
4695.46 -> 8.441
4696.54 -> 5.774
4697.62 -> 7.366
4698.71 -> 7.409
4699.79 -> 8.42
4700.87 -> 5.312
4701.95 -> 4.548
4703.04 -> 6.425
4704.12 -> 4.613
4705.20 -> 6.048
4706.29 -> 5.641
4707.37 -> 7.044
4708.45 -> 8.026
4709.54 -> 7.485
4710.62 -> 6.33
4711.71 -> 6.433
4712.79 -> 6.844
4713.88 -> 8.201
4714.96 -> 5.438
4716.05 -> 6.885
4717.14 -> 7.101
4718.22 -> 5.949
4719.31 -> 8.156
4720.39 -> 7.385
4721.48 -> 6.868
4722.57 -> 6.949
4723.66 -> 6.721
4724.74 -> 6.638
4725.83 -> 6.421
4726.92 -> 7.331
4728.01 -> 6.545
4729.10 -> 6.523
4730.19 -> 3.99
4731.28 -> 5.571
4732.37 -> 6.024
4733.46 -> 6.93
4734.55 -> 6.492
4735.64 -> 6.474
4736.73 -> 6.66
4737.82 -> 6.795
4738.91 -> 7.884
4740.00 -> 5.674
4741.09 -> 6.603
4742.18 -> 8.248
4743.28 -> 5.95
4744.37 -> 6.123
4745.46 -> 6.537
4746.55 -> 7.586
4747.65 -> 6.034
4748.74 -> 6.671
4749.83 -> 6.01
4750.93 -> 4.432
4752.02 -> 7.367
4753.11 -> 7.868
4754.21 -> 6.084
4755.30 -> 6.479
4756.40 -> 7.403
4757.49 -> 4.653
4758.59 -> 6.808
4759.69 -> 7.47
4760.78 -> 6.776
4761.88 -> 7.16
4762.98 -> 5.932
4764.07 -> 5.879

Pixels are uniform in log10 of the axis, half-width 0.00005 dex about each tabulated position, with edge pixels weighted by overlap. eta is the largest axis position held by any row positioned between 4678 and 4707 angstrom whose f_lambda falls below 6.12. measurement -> 4706.29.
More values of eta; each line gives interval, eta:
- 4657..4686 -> 4685.74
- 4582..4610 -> 4609.76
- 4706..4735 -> 4732.37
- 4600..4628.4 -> 4624.64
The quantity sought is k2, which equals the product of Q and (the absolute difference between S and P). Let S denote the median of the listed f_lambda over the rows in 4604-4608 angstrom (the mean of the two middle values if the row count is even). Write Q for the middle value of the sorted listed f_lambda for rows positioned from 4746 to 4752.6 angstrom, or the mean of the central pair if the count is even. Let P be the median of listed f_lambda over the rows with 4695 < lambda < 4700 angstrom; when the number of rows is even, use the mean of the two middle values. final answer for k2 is 3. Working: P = 7.4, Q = 6.35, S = 6.98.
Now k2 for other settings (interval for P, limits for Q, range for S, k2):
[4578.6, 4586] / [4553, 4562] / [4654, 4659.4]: 11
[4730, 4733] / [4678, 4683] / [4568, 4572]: 9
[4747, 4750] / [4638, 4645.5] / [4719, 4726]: 5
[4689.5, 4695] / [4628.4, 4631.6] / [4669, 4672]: 5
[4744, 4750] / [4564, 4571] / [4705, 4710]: 5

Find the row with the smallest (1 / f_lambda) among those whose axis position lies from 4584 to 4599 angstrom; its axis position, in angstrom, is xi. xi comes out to 4593.87 angstrom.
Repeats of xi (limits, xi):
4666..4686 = 4684.66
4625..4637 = 4627.84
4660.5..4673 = 4672.81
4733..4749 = 4742.18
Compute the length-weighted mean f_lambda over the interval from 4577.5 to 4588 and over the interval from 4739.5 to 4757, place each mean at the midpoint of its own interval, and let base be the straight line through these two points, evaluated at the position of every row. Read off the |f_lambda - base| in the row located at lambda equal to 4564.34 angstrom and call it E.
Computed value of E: 1.27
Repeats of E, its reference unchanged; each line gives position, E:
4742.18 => 1.72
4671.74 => 0.26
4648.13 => 2.46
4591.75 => 2.11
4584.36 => 1.51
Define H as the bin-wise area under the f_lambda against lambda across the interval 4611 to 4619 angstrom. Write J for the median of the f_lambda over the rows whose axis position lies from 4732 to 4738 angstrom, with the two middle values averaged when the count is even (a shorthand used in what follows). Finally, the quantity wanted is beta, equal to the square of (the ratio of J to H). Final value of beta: 0.02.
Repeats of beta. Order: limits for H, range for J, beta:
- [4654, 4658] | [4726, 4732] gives 0.05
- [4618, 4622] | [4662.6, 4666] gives 0.05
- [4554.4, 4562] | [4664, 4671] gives 0.02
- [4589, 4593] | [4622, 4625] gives 0.05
